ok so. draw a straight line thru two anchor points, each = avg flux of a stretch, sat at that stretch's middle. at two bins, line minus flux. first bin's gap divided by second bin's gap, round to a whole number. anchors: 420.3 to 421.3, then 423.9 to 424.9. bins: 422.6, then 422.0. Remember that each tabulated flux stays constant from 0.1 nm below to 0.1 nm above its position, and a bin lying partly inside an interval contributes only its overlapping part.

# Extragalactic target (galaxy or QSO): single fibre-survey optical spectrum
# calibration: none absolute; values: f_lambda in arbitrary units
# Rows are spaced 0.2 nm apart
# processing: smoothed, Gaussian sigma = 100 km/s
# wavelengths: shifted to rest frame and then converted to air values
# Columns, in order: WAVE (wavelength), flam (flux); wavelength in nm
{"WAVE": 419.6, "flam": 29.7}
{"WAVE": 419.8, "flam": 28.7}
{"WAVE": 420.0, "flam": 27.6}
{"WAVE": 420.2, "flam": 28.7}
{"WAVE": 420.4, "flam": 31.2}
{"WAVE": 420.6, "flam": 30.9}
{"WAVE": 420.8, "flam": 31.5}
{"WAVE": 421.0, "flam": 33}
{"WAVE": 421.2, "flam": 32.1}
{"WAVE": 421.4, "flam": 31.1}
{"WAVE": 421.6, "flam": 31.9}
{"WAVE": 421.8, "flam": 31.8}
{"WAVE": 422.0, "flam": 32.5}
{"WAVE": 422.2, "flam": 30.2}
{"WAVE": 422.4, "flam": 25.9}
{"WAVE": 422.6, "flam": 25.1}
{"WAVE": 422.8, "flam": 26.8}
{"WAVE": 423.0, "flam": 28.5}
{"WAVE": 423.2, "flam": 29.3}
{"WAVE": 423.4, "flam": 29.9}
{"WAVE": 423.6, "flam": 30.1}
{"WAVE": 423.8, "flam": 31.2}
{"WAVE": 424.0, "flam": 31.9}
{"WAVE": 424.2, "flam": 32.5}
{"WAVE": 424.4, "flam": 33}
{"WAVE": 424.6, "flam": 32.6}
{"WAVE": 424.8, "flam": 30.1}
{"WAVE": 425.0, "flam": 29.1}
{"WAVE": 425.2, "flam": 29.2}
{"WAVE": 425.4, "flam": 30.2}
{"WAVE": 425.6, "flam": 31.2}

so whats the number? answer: -10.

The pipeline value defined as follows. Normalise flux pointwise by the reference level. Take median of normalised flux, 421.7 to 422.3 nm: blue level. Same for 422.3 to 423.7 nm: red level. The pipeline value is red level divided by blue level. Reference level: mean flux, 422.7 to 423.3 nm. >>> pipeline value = 0.90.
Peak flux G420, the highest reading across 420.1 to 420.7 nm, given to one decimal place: 31.2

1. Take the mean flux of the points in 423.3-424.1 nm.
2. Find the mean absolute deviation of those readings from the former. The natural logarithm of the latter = -0.25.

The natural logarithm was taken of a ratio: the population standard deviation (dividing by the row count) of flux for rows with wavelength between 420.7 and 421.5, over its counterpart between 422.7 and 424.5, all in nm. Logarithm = -1.0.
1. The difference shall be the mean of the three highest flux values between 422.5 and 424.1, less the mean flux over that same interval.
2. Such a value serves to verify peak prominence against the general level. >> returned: 1.97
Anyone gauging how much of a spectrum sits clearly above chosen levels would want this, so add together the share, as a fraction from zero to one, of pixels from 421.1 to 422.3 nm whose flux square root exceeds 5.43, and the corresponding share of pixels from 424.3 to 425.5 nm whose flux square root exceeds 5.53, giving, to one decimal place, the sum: 1.3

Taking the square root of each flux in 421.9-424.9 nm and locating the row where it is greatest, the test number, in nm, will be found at 424.4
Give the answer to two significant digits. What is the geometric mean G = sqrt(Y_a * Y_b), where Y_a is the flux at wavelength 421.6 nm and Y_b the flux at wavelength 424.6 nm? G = 32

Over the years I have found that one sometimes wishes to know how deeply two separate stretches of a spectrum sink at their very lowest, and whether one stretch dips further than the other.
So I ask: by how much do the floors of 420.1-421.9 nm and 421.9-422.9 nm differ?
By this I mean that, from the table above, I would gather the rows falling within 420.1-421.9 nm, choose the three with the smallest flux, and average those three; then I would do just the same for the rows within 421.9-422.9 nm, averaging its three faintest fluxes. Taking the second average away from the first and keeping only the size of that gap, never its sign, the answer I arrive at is 4.3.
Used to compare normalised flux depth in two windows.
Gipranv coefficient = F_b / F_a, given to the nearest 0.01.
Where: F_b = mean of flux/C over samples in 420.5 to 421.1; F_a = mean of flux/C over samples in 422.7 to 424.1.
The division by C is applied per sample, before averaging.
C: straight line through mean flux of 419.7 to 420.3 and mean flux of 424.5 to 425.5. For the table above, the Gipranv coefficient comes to 1.11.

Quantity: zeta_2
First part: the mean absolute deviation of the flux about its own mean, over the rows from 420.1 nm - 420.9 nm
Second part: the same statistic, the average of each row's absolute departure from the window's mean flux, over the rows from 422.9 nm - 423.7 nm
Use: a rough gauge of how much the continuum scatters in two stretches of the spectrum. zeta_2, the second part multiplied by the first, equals 0.52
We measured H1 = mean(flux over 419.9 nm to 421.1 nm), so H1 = 30.5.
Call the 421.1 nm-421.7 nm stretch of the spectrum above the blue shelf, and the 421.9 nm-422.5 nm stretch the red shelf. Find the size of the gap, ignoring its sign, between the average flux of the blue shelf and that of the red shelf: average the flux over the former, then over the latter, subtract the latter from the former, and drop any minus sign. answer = 2.17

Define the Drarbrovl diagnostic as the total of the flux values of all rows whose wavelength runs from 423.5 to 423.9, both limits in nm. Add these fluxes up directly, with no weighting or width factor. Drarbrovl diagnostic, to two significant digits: 61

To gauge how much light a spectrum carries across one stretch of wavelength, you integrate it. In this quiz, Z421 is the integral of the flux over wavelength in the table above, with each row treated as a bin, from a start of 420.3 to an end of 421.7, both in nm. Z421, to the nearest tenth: 44.3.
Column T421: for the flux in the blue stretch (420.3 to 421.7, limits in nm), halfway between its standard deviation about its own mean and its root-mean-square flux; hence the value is 16.2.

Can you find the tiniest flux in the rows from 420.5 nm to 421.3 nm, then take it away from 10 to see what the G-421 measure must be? -20.9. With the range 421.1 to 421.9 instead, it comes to -21.1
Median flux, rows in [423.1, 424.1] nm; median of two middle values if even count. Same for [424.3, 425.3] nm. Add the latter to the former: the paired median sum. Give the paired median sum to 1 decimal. 60.2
